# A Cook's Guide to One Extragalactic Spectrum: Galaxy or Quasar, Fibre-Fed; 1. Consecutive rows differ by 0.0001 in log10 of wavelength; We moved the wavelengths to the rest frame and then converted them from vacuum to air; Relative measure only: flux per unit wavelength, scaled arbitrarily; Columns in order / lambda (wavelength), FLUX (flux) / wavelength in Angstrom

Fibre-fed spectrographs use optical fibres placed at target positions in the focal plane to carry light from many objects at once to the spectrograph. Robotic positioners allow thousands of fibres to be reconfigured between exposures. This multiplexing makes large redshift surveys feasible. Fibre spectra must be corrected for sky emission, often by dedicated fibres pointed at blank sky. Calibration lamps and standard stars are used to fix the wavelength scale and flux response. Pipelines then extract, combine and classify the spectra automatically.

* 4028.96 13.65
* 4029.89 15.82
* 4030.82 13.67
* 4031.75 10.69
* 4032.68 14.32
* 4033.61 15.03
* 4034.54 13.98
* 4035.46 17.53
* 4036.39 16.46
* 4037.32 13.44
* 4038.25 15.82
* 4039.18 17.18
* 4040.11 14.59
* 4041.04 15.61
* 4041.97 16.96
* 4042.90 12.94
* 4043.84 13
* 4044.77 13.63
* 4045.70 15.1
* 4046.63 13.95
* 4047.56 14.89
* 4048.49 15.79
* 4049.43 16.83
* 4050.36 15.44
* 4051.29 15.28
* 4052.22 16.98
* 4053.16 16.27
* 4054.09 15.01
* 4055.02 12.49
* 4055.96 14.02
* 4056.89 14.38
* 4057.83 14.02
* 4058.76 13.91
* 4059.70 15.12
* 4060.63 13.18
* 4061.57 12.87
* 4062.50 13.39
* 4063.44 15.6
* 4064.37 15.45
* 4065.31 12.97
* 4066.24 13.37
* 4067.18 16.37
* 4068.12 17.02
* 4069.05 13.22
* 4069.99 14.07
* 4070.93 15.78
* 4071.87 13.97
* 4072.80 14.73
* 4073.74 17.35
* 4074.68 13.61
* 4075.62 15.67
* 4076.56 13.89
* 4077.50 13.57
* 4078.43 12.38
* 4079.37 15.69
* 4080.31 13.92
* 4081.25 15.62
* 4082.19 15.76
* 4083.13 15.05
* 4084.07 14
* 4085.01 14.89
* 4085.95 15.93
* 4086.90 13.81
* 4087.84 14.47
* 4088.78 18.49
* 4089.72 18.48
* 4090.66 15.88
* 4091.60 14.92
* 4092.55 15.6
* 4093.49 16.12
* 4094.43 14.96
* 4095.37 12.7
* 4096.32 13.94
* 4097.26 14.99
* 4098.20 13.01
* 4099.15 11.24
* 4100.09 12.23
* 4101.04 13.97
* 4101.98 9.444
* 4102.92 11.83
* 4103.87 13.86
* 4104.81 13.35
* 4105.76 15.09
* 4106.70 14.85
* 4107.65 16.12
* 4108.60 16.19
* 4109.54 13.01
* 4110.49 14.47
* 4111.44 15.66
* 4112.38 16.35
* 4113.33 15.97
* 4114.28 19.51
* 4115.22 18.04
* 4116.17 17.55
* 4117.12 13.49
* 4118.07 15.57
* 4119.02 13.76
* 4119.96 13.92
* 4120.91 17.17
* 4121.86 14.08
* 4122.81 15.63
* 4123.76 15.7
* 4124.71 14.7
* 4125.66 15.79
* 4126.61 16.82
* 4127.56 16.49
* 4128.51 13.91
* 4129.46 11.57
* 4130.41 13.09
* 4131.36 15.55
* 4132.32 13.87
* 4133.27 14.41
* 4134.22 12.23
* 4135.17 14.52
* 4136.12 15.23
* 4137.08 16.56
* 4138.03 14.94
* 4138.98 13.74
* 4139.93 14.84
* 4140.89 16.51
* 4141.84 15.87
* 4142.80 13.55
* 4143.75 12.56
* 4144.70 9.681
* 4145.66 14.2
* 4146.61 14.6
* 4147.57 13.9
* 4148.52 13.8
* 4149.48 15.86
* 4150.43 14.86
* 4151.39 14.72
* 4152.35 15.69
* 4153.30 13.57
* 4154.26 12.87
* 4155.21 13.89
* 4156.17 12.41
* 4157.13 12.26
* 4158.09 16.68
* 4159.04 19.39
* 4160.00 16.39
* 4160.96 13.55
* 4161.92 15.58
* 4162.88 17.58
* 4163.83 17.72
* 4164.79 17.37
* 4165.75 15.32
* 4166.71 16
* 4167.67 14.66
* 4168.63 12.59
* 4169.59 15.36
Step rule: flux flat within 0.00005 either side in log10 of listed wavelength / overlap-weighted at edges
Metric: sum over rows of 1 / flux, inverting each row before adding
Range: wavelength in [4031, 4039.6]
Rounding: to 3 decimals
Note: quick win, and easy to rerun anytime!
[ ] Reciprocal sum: 0.615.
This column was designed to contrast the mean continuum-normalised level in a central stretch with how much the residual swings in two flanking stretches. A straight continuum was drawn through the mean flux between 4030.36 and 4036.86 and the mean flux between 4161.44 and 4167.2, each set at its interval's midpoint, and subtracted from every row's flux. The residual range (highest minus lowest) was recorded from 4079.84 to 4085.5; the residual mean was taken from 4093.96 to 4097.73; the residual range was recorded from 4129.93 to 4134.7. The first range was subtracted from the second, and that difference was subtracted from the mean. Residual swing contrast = -2.9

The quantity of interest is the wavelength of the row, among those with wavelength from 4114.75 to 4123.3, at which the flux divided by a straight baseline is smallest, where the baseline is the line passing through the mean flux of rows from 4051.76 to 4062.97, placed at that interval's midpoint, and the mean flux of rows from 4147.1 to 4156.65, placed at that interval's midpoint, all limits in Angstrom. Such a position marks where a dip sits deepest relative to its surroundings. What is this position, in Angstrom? 4117.12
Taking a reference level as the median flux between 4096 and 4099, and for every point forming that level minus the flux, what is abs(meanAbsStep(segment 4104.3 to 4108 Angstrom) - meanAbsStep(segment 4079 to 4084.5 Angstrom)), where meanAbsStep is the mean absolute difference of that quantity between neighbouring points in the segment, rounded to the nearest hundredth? 0.01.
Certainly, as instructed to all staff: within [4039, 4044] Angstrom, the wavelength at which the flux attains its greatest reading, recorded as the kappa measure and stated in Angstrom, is 4039.18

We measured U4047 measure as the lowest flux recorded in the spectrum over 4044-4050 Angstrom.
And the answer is 13.63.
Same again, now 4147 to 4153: 13.8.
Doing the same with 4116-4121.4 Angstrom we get 13.49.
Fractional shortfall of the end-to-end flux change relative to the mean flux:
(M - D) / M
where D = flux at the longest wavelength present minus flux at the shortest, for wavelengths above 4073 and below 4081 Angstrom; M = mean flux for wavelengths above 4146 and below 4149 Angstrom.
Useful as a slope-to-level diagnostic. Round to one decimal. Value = 1.2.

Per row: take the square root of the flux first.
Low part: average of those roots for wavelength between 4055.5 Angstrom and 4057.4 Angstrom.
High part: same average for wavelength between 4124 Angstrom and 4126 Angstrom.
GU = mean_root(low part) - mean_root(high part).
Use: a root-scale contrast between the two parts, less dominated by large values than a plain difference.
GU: -0.1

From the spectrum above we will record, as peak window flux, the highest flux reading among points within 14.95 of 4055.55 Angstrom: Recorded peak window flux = 17.02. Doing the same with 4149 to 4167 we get 19.39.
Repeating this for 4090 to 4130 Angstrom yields 19.51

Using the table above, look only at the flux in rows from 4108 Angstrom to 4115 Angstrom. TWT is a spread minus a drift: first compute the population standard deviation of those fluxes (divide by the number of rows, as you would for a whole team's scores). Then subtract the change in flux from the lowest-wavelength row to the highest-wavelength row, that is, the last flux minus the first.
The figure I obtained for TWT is -1.48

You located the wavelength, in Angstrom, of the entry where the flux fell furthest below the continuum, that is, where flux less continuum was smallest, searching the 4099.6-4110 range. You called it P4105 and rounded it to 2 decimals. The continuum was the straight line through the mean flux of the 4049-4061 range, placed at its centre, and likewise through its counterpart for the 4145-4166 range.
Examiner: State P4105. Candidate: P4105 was 4101.98 Angstrom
